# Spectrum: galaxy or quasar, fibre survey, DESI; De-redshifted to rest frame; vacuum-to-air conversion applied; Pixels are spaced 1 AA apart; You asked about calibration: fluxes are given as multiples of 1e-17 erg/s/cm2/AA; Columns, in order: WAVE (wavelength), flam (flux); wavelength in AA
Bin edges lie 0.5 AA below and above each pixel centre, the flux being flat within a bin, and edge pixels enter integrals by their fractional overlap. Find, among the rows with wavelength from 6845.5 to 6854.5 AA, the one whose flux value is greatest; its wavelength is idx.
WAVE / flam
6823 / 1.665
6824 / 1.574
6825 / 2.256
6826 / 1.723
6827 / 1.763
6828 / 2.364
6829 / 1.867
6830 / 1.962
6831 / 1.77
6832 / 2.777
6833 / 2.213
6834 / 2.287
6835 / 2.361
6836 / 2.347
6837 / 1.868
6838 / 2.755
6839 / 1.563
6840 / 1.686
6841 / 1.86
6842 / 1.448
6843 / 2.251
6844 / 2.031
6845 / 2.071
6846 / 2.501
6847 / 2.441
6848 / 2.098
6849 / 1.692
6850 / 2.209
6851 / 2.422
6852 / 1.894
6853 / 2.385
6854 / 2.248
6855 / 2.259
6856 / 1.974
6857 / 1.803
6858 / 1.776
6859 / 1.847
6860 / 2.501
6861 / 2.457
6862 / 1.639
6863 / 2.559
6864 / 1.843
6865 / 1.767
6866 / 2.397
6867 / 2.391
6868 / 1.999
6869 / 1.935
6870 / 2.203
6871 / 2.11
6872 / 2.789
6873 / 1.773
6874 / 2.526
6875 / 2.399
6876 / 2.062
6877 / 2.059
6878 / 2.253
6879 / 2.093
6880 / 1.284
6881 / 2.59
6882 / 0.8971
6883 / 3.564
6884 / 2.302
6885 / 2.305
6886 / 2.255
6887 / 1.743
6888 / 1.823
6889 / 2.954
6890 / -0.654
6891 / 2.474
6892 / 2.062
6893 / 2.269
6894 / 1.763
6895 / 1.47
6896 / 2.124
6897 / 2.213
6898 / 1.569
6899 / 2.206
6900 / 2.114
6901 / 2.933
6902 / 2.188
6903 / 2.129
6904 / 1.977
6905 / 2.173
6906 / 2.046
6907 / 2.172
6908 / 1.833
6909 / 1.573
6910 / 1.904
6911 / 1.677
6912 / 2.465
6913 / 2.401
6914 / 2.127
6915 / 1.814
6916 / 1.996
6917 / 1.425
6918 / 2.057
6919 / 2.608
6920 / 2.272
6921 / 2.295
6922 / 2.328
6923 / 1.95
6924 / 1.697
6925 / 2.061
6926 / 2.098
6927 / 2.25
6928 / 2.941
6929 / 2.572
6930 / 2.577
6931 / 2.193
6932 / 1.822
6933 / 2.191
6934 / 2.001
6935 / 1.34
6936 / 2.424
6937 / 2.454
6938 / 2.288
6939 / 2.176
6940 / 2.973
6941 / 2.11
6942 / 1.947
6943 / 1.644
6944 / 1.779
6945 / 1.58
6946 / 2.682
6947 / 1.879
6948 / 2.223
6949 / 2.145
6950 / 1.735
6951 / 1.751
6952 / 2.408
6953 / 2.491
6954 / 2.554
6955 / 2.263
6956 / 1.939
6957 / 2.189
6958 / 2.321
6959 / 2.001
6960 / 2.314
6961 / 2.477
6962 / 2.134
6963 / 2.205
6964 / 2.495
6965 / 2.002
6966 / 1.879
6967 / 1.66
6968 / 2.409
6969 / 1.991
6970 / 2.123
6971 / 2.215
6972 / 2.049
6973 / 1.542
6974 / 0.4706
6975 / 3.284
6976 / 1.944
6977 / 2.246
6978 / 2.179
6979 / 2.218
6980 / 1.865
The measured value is 6846 AA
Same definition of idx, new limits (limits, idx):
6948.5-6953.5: 6953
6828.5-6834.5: 6832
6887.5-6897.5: 6889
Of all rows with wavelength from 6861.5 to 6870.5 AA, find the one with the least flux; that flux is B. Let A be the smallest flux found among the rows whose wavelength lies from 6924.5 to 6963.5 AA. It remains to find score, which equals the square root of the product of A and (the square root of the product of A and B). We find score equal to 1.4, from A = 1.34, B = 1.639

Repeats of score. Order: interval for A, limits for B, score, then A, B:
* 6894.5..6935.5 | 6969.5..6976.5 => 1.0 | 1.34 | 0.4706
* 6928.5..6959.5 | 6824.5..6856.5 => 1.4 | 1.34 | 1.448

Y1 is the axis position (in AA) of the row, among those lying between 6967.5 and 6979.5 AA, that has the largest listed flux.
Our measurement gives 6975 AA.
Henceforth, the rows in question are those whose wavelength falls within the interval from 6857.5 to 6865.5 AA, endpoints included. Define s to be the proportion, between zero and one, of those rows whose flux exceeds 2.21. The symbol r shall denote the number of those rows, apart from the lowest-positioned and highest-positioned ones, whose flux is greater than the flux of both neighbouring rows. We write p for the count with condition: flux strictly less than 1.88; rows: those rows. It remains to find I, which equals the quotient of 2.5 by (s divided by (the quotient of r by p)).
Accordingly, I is 3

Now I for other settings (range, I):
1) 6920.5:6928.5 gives 5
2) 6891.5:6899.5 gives 7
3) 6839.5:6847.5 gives 7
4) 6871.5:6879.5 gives 10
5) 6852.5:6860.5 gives 2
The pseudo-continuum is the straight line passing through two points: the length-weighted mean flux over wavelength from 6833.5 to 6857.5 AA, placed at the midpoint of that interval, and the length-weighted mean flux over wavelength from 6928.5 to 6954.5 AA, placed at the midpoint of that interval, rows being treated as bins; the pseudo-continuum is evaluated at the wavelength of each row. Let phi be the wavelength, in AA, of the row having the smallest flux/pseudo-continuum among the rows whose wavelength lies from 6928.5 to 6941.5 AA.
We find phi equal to 6935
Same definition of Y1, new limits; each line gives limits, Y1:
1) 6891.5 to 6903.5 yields 6901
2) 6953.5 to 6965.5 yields 6954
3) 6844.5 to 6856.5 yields 6846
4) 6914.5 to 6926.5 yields 6919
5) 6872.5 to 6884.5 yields 6883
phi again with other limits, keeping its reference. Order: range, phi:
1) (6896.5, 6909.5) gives 6909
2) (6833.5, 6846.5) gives 6842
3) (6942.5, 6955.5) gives 6945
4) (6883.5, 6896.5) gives 6890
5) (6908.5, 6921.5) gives 6917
